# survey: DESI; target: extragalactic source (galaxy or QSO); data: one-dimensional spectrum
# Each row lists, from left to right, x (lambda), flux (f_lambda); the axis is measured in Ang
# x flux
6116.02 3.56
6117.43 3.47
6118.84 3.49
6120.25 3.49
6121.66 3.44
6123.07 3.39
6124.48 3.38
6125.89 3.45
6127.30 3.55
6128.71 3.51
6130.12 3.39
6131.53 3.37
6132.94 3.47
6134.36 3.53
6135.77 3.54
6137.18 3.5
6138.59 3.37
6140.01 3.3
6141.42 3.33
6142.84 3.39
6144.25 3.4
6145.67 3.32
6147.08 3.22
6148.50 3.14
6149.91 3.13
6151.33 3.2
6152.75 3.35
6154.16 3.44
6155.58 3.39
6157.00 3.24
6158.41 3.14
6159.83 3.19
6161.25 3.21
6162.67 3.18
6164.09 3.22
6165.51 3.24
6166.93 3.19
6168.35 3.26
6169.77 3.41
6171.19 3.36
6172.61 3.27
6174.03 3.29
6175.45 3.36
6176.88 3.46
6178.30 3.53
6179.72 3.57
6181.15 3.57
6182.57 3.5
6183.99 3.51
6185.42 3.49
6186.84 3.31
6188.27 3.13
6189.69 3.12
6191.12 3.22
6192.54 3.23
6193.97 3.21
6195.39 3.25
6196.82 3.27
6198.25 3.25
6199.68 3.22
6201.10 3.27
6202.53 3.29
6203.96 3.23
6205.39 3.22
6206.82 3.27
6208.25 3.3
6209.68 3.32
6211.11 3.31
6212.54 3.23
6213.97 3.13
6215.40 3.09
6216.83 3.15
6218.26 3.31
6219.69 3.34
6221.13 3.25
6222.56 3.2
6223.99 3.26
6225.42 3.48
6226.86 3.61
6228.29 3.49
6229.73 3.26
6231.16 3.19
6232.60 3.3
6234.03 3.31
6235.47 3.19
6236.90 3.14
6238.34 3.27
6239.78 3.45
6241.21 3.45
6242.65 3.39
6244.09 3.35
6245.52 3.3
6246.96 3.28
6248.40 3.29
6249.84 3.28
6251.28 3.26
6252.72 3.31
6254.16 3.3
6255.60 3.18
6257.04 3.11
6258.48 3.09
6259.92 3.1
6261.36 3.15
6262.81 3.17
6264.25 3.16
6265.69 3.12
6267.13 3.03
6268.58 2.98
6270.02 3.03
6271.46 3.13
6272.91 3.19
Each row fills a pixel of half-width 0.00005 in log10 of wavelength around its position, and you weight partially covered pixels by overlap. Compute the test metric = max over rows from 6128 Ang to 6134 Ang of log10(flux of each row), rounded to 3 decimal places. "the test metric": 0.545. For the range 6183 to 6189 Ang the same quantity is 0.545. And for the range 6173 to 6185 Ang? 0.553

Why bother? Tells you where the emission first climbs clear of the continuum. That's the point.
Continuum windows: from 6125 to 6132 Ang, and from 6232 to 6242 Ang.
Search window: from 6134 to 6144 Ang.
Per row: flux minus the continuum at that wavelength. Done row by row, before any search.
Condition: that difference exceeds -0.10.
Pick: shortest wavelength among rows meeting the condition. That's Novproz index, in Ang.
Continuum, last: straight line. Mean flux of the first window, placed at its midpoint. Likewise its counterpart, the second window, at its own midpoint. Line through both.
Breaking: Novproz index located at 6134.36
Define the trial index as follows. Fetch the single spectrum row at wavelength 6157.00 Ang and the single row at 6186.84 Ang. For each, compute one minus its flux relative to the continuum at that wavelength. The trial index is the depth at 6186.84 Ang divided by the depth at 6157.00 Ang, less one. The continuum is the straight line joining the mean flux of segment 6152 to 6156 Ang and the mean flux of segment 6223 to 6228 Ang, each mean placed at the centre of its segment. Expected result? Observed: -0.3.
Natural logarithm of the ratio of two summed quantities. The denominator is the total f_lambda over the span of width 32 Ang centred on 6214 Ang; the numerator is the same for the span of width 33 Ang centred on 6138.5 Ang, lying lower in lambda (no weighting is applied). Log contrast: 0.029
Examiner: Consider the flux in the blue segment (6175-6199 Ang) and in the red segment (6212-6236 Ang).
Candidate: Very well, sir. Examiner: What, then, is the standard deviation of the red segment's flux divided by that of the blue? 0.9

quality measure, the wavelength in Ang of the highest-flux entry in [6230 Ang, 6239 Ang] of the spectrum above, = 6234.03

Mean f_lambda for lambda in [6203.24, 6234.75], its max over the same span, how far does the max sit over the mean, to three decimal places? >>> 0.326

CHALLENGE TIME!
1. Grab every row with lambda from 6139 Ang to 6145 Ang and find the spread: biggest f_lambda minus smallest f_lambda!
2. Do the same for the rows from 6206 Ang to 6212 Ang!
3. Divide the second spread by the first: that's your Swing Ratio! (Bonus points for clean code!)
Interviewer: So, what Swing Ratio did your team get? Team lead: 0.50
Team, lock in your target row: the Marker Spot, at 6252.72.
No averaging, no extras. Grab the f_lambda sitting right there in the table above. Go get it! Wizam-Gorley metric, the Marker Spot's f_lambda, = 3.31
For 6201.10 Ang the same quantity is 3.27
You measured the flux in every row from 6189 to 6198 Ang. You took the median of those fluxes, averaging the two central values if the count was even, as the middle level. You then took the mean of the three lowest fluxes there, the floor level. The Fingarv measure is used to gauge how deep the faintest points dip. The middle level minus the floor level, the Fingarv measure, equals 0.042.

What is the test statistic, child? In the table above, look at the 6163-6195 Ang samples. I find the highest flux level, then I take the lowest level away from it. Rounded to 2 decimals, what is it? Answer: 0.45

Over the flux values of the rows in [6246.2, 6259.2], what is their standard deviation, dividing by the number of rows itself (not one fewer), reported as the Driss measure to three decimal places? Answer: 0.080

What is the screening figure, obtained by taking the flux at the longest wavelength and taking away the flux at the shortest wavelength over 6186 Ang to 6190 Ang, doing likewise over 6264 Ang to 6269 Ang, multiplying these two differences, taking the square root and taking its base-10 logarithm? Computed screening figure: -0.73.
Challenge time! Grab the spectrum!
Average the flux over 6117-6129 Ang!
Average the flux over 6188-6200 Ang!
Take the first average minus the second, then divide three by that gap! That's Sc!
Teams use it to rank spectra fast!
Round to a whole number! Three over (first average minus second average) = 12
